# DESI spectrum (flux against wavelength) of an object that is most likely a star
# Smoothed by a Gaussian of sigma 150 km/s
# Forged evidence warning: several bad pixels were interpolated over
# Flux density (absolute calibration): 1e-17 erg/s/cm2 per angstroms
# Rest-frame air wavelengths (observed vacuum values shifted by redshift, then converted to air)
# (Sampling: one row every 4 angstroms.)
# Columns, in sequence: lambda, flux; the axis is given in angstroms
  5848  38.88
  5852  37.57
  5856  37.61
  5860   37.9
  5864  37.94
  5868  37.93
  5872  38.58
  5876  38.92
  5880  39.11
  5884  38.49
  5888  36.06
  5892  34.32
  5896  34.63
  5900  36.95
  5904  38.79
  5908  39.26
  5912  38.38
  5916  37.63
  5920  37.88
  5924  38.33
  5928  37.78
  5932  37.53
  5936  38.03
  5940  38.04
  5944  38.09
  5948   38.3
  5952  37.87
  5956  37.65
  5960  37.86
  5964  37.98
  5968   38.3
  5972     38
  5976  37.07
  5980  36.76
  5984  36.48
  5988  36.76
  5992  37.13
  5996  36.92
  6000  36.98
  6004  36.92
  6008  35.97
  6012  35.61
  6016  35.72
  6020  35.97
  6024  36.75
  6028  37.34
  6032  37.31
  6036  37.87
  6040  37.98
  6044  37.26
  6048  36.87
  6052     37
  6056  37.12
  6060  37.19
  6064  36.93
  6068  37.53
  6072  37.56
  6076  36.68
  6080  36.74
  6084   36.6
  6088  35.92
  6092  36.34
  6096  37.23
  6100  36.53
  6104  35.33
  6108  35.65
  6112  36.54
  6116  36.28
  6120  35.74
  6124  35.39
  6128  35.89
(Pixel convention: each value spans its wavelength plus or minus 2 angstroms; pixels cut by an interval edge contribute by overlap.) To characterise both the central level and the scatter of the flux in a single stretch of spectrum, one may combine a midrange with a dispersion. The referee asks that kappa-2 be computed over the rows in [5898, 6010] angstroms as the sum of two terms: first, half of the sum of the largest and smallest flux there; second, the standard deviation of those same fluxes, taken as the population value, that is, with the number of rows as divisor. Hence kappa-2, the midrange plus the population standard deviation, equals 38.3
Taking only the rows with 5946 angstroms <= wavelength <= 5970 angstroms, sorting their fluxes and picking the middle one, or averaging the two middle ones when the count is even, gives 37.9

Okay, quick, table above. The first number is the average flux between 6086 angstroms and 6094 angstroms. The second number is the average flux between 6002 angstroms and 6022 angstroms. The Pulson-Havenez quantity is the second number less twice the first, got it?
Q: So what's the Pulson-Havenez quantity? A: -36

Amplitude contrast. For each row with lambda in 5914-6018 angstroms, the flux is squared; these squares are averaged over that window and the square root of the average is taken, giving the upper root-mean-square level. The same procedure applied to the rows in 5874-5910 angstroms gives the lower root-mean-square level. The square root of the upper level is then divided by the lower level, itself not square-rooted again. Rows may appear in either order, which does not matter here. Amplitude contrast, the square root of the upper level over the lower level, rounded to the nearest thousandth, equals 0.163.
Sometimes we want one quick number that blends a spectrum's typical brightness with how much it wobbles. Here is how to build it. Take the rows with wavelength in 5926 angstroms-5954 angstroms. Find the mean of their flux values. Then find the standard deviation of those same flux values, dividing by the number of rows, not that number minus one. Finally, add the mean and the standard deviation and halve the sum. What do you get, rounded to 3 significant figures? 19.1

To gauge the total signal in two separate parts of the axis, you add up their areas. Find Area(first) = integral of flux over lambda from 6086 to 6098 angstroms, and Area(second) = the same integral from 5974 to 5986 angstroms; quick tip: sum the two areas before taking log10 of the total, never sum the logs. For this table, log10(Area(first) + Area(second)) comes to 2.94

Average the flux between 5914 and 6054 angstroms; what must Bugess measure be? 37.3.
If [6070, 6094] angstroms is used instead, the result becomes 36.6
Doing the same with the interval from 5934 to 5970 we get 38.0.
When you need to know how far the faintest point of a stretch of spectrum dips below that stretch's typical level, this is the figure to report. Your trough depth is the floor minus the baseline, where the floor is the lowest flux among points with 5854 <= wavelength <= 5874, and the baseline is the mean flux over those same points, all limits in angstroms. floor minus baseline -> -0.4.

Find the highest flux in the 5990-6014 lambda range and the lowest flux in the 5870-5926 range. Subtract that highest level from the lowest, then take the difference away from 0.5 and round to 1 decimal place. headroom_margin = 3.3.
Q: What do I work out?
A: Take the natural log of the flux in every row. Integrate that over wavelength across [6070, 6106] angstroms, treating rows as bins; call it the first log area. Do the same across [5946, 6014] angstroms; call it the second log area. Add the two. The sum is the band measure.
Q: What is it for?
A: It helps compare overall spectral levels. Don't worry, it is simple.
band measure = 375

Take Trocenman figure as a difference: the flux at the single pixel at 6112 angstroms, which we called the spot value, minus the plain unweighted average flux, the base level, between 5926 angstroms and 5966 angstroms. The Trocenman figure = -1.4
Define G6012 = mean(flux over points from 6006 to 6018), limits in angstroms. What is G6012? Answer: 35.8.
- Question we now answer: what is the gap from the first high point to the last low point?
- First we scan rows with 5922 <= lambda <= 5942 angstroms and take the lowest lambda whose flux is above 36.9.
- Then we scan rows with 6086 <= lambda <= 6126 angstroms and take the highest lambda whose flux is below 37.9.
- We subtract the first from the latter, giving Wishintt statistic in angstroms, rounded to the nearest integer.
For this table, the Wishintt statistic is 200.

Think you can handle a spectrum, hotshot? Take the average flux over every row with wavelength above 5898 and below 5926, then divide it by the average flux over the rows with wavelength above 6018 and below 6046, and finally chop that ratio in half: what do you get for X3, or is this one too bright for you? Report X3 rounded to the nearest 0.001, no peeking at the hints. 0.513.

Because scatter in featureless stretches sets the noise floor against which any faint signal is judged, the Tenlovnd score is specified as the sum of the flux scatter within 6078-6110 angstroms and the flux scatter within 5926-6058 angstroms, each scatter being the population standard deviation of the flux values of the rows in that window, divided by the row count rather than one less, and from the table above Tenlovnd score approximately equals 1.3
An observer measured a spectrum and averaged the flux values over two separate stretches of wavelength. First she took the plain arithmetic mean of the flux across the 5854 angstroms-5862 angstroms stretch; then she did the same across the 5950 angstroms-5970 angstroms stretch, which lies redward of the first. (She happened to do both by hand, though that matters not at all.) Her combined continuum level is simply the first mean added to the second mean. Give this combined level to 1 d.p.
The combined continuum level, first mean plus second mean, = 75.7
